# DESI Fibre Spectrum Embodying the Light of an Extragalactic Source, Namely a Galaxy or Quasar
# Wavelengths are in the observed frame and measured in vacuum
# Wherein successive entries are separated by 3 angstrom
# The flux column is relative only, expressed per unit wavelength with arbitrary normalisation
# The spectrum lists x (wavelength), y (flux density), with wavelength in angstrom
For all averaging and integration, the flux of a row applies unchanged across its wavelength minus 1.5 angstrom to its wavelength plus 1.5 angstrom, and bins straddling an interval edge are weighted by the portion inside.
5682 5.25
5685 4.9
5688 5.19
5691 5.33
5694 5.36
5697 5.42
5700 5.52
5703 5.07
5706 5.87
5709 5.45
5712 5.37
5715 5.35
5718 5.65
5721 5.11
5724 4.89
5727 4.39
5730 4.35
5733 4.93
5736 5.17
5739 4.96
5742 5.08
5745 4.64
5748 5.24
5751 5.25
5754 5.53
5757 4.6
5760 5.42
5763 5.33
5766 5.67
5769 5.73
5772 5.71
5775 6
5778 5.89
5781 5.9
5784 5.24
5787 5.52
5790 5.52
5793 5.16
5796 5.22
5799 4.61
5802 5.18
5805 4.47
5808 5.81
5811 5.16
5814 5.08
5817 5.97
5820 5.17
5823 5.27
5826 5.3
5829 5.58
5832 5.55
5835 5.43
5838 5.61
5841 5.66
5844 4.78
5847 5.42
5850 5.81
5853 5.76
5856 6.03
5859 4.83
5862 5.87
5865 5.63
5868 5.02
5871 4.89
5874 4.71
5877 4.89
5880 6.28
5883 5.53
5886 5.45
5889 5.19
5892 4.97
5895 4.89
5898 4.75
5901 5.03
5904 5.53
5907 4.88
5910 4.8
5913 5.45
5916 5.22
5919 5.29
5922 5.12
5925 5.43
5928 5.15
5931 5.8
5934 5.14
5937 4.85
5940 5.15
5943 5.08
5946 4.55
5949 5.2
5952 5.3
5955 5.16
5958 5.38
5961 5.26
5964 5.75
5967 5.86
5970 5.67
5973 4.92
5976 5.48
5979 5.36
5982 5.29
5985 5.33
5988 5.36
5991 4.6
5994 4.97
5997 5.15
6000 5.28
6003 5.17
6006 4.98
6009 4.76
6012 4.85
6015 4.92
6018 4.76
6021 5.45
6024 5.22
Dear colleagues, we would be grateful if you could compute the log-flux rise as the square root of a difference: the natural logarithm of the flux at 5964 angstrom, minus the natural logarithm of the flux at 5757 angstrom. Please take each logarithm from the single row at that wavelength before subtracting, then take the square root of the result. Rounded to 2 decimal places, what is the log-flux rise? 0.47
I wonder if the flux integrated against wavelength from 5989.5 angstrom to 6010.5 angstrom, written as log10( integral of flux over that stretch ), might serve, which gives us 2.02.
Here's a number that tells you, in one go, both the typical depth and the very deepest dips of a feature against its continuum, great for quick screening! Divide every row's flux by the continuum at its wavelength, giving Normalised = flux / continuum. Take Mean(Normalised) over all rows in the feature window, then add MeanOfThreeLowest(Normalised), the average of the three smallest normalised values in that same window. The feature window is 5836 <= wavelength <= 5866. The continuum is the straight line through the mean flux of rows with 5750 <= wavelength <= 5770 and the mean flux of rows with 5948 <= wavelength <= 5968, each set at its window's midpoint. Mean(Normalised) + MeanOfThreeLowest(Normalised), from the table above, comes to 1.96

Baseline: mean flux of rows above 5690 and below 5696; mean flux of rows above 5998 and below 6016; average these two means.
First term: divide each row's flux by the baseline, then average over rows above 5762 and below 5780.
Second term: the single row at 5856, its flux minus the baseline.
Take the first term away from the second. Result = -0.25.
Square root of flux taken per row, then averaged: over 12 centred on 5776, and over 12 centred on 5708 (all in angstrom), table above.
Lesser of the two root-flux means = 2.33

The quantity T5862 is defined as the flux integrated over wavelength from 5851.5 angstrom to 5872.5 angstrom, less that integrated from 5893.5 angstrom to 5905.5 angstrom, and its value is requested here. 53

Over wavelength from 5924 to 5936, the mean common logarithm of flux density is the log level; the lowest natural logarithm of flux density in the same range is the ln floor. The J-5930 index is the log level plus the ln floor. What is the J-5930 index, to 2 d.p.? 2.37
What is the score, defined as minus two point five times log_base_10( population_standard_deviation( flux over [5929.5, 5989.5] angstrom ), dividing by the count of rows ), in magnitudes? 1.3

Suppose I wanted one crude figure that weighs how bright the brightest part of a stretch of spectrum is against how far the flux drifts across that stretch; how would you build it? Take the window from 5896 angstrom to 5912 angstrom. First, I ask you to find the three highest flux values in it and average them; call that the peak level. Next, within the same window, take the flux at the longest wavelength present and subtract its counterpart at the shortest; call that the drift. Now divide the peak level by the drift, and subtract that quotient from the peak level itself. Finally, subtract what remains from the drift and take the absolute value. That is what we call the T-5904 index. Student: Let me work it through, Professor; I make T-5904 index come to 98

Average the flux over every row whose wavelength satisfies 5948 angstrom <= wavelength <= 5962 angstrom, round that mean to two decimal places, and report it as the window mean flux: 5.26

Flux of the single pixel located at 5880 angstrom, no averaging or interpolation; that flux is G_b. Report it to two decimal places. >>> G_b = 6.28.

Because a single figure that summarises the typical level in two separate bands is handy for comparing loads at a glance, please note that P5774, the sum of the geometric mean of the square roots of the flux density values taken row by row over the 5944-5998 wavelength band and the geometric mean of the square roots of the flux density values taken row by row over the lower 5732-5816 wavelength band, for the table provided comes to 4.59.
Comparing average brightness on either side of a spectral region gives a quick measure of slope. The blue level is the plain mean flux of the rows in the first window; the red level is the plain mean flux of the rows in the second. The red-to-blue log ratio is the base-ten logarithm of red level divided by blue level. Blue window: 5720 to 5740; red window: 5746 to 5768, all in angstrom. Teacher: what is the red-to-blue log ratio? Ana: 0.040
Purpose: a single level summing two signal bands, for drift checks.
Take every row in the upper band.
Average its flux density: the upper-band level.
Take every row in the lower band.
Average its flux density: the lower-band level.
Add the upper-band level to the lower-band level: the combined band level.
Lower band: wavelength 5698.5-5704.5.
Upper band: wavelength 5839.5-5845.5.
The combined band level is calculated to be 10.5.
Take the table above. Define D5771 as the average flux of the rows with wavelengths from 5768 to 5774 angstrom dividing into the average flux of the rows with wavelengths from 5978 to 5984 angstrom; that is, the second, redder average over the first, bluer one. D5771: 0.93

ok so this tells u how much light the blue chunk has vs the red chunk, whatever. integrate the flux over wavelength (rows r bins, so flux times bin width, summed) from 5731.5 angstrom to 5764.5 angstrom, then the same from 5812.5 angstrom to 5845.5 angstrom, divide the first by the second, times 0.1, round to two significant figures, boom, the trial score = 0.095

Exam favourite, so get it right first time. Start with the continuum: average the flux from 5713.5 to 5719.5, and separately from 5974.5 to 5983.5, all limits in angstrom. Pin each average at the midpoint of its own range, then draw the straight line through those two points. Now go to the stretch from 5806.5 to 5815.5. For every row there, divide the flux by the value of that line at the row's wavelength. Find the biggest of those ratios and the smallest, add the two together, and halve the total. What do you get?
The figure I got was 1.00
